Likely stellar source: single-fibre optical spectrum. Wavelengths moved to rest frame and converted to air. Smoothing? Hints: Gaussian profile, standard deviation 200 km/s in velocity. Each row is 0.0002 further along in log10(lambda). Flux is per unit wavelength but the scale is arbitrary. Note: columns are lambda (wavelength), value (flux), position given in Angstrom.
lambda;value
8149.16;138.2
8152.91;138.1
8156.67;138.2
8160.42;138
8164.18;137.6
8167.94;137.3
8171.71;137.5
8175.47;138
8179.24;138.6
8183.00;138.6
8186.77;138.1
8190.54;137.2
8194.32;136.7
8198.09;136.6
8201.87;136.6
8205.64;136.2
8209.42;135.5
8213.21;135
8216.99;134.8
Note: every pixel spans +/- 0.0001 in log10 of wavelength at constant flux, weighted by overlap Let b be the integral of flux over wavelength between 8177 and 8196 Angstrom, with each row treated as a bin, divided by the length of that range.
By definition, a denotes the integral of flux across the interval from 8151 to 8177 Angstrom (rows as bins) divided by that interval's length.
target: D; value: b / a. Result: 1.00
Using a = 138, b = 138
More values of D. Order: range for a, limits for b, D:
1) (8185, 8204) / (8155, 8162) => 1.01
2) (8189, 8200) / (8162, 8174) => 1.01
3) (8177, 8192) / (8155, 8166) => 1.00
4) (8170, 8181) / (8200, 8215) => 0.98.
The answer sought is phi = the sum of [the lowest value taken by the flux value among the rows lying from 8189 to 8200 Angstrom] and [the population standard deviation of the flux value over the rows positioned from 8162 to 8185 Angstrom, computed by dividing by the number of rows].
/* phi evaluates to 137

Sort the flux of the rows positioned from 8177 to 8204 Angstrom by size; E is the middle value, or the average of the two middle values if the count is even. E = 137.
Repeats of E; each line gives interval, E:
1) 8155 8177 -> 138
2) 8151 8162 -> 138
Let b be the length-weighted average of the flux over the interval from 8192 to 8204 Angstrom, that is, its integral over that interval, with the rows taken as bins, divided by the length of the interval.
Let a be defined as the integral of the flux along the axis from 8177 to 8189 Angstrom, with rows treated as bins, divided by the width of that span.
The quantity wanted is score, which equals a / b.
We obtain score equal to 1.01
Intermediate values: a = 138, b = 137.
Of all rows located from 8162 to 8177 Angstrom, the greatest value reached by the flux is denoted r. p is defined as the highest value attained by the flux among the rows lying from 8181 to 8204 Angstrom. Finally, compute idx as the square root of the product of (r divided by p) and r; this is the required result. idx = 11.7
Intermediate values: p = 138.6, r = 138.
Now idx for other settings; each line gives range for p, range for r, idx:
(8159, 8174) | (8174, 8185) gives 11.8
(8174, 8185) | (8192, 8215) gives 11.6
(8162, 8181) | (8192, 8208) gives 11.6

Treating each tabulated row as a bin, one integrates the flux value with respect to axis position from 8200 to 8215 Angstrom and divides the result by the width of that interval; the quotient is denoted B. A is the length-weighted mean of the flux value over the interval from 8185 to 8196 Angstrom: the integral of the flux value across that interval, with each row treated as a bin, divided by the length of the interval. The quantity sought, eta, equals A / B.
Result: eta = 1.01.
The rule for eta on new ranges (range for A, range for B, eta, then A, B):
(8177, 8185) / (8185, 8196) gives 1.01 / 139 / 137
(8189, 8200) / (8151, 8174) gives 0.99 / 137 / 138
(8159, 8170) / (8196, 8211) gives 1.01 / 138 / 136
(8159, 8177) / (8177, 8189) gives 0.99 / 138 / 138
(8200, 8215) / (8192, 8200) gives 0.99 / 136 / 137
